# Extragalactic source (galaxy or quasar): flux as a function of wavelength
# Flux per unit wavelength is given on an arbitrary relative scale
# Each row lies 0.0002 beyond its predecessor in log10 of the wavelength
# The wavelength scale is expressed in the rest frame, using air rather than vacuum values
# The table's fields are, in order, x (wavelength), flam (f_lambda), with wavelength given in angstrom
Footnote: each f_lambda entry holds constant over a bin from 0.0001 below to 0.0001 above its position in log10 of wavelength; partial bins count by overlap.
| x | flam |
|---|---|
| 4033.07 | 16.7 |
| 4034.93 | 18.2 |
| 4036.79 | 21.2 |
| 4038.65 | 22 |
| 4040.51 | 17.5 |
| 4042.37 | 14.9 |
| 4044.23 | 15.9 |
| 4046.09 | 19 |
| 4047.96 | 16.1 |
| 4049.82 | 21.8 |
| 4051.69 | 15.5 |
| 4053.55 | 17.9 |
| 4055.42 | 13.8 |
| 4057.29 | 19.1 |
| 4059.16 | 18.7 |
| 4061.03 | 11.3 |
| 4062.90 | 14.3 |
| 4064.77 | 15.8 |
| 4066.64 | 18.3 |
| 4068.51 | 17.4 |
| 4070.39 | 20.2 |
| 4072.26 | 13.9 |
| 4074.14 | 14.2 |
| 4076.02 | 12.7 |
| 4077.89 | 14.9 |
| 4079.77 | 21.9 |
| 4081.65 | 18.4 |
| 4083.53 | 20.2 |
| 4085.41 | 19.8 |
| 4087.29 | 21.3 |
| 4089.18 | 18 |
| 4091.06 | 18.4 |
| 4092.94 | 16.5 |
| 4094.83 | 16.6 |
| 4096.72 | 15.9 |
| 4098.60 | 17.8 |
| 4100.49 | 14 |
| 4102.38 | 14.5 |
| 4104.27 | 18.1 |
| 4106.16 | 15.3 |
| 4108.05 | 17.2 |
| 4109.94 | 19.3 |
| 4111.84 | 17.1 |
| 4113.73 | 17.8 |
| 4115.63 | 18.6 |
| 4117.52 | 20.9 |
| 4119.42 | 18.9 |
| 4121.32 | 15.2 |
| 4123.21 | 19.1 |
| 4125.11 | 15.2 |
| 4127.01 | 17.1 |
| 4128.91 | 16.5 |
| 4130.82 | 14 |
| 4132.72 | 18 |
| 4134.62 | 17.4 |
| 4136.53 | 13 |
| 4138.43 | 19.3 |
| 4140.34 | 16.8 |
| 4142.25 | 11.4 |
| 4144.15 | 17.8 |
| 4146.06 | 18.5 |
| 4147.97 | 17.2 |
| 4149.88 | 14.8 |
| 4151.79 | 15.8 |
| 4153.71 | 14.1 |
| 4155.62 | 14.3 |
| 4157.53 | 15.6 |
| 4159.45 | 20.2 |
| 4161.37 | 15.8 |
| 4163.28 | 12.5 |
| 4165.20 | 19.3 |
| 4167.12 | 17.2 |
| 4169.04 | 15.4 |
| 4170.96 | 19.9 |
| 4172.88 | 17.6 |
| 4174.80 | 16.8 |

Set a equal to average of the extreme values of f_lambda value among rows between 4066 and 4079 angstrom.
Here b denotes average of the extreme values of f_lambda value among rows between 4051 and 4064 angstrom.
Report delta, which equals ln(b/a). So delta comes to -0.08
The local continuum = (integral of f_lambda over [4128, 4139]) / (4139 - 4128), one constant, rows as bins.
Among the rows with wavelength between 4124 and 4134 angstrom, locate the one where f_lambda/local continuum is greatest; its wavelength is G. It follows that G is 4132.72 angstrom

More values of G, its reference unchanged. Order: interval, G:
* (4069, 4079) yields 4070.39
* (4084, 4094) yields 4087.29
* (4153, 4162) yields 4159.45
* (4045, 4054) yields 4049.82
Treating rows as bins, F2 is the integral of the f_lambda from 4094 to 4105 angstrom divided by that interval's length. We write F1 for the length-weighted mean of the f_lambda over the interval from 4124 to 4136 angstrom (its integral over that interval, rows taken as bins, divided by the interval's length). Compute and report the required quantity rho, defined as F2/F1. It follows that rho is 0.99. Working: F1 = 16.3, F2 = 16.1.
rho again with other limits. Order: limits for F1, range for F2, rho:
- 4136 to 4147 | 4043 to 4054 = 1.08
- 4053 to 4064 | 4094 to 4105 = 1.02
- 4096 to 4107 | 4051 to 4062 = 1.01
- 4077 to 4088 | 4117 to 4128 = 0.91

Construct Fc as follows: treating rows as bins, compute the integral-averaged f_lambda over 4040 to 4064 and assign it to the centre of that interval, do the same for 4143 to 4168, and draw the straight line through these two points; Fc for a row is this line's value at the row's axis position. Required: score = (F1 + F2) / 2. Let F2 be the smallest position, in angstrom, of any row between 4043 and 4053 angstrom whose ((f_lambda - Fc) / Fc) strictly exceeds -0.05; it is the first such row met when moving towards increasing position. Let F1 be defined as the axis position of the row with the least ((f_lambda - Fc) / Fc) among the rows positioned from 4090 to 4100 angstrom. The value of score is 4070.5 angstrom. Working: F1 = 4096.72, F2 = 4044.23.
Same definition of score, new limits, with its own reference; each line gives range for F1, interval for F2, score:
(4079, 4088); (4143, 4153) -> 4112.9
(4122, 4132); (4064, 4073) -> 4097.8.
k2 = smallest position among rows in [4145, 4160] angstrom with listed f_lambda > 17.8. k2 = 4146.06 angstrom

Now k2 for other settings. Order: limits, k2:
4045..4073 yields 4046.09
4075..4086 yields 4079.77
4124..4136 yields 4132.72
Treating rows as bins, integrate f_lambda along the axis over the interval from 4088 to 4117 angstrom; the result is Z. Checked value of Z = 496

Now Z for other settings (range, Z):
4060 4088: 475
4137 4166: 469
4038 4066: 472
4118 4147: 482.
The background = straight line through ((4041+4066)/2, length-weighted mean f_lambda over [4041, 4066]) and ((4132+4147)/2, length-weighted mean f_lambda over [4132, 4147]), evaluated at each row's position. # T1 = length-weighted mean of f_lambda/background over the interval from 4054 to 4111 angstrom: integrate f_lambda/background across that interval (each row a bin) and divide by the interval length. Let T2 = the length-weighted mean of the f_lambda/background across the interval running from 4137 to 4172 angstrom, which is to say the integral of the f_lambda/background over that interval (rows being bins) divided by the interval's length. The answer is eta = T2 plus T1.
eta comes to 2.02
